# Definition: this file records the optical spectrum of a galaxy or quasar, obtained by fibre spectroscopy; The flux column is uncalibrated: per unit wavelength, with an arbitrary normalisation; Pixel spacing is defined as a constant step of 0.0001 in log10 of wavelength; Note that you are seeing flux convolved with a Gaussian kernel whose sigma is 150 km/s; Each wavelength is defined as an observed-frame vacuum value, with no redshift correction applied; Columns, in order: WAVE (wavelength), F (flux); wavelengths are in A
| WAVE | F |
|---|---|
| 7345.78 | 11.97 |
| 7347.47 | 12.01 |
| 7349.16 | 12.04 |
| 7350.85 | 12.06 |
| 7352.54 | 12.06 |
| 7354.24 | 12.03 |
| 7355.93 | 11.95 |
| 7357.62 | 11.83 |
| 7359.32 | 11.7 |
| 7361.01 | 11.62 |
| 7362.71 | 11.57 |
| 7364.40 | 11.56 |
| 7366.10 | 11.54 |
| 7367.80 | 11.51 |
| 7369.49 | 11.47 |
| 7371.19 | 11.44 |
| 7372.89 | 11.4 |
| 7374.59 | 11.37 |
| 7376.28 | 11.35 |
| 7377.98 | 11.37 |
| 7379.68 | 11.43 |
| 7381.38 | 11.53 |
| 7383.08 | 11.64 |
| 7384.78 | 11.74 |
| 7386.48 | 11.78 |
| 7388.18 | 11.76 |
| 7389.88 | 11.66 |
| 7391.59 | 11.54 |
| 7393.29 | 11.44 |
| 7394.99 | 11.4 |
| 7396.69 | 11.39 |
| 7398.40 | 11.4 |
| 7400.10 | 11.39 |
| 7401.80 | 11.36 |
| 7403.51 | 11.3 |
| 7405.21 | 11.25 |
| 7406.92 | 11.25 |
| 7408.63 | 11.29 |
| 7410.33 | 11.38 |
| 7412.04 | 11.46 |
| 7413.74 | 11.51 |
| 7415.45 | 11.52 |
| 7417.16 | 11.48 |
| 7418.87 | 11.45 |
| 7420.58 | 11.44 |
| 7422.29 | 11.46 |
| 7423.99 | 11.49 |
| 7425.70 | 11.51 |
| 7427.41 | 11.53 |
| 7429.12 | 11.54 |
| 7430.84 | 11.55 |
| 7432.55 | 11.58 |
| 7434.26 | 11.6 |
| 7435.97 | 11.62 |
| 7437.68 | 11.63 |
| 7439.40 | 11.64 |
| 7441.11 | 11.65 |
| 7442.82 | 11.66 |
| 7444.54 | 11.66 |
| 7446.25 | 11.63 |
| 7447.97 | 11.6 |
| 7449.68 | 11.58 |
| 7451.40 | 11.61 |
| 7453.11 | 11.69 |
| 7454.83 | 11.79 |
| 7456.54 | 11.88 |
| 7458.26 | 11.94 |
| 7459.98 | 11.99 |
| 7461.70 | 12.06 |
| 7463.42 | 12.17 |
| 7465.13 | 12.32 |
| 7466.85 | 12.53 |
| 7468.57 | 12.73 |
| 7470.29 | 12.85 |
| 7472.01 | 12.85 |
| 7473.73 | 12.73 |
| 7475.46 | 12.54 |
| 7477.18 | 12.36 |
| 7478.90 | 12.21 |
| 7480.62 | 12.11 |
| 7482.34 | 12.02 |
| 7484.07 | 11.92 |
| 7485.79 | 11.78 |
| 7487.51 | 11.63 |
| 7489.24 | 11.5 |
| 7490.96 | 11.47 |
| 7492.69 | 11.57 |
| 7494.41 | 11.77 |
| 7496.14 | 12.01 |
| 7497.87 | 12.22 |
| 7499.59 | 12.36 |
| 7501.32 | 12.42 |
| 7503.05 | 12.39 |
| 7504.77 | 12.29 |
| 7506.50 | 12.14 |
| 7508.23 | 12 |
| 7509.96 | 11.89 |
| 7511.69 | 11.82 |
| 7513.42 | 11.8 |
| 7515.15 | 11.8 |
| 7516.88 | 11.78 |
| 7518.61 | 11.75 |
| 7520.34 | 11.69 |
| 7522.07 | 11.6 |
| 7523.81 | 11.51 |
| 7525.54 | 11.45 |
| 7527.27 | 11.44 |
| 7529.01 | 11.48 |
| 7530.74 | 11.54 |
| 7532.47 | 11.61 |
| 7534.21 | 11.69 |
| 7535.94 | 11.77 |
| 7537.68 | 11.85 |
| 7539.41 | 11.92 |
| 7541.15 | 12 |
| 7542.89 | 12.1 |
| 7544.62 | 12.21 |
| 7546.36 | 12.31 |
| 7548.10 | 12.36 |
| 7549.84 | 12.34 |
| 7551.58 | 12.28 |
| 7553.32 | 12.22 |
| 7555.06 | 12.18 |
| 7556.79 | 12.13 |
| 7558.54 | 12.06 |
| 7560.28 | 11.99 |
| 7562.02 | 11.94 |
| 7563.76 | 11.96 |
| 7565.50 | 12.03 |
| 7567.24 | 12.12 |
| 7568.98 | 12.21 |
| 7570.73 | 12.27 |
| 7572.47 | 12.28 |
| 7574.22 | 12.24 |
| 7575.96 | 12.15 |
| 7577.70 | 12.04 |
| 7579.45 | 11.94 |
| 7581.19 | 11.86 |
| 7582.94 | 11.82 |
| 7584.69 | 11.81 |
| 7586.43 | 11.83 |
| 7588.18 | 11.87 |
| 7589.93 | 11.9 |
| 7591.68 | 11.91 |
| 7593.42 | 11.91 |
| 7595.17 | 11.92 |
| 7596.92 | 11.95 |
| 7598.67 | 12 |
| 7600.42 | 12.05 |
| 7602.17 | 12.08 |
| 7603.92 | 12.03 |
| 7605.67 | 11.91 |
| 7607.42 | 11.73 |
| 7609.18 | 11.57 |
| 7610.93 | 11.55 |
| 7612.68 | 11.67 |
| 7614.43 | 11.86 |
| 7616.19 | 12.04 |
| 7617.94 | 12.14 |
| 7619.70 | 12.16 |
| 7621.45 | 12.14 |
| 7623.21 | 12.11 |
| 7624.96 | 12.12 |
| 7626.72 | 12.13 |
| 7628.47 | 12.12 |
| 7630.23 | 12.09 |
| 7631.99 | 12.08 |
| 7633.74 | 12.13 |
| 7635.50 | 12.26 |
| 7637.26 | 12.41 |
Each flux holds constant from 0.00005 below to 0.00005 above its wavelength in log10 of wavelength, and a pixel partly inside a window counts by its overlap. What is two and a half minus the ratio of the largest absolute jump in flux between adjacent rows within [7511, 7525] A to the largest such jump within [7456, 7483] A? 2.1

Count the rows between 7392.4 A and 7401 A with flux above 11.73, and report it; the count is 0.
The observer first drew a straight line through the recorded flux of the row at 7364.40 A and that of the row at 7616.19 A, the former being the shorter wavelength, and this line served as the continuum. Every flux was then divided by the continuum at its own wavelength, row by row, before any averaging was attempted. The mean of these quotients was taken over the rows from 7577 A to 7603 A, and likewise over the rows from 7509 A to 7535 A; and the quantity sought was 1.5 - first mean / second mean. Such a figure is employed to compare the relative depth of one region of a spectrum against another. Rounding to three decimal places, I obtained 0.488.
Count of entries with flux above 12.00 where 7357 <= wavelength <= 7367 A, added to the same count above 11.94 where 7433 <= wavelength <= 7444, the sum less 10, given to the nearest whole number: -10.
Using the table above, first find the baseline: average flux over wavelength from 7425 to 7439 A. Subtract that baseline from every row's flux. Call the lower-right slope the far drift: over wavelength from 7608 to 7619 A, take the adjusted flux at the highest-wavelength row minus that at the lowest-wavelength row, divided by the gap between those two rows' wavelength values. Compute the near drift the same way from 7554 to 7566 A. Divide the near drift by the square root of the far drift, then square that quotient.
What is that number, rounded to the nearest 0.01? 0.00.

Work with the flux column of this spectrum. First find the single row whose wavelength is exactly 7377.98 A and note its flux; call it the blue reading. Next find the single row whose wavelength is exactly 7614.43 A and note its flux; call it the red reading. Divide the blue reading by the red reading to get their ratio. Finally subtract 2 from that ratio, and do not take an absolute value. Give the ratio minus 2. -1.041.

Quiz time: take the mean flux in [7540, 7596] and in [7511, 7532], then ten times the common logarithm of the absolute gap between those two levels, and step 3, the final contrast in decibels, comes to -3.7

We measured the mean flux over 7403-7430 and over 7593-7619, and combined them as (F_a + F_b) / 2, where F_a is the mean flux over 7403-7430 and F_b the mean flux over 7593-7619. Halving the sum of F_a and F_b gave 11.66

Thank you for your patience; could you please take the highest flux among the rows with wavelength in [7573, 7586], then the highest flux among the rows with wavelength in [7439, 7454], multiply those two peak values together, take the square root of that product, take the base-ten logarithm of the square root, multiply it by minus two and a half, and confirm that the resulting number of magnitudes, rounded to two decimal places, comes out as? -2.69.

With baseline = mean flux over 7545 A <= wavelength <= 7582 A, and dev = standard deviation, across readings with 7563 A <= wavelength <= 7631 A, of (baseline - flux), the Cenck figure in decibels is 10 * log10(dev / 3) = -12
